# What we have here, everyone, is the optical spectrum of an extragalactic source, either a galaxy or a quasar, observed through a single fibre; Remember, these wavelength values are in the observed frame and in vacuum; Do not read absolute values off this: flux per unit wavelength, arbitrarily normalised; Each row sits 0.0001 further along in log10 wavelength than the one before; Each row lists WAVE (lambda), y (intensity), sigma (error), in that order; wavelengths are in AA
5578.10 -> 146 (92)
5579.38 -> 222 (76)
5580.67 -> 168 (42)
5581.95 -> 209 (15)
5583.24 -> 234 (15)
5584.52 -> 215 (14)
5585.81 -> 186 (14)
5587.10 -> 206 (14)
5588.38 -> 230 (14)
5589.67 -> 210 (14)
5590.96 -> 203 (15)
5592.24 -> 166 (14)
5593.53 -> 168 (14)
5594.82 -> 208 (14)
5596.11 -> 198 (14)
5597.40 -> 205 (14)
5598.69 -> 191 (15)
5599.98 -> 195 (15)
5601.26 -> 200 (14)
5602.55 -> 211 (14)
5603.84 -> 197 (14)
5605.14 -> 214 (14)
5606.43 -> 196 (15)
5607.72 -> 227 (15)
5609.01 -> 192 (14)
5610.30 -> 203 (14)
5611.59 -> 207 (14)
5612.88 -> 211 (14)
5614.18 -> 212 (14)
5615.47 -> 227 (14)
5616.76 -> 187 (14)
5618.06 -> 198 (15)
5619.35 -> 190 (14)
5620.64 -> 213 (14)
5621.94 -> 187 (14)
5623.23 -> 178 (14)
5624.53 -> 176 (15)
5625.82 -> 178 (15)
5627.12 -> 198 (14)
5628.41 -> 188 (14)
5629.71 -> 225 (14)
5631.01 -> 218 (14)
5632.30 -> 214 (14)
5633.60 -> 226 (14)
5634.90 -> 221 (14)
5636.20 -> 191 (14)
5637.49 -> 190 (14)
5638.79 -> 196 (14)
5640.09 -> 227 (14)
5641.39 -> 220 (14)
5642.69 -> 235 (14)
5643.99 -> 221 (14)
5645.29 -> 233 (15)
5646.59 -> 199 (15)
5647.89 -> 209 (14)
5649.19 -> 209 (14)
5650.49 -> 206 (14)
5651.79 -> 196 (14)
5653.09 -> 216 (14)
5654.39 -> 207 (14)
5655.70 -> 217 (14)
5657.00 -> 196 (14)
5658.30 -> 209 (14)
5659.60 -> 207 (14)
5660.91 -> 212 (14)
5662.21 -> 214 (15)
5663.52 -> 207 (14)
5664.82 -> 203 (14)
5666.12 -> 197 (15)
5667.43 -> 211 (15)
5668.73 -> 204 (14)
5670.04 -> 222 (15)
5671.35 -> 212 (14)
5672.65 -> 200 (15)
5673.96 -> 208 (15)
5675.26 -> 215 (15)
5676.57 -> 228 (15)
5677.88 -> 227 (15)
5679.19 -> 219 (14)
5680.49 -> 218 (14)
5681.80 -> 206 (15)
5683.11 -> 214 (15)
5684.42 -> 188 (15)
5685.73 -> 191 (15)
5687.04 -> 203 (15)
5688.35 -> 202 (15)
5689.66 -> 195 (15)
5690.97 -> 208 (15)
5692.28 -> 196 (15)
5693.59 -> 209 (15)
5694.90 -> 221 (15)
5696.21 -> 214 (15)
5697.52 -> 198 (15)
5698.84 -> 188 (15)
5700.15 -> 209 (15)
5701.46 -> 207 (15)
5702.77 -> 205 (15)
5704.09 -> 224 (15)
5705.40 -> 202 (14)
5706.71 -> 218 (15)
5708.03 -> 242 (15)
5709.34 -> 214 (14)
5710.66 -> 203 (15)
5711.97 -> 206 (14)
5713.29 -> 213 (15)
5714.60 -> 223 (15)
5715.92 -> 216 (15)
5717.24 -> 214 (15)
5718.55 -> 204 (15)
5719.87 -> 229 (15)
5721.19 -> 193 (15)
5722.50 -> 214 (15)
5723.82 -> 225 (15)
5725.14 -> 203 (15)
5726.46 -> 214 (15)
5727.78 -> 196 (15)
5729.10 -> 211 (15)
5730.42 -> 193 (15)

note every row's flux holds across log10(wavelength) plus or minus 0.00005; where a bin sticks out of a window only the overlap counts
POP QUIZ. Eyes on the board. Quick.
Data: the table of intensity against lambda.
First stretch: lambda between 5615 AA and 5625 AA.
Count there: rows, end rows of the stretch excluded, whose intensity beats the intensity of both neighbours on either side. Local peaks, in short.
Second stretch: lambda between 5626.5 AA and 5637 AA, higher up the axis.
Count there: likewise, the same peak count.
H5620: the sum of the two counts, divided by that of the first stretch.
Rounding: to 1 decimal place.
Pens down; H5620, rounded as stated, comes 2.0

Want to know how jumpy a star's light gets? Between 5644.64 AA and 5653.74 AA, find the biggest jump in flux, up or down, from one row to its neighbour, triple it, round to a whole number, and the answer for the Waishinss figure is 102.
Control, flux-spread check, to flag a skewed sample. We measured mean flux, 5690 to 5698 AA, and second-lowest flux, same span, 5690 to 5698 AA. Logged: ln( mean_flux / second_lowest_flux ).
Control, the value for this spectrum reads 0.05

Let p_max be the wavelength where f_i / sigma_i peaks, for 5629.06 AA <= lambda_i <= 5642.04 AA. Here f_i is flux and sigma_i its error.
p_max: 5640.09 AA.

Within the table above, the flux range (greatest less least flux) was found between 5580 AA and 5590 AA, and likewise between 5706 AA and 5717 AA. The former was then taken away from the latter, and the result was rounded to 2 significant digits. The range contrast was -27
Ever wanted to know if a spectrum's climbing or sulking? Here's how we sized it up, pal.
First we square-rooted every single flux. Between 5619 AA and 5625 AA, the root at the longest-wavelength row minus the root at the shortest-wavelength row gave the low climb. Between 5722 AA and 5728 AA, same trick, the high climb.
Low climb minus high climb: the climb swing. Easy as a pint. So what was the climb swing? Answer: 0.11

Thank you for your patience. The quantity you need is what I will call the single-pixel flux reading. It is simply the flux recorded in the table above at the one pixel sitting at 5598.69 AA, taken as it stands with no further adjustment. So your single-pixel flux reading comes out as 191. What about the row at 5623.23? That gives 178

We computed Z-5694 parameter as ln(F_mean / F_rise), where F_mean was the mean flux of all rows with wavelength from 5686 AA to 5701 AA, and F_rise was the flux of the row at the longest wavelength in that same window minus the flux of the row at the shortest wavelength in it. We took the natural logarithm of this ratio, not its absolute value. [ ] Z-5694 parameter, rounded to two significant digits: 3.5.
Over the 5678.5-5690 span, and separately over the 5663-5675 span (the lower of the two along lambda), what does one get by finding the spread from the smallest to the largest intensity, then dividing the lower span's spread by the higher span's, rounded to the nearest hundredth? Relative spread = 0.81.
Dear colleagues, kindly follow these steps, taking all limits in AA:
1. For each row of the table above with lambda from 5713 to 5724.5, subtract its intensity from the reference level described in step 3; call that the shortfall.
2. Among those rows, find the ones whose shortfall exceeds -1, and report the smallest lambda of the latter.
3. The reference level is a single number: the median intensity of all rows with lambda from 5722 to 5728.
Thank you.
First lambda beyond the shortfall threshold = 5713.29 AA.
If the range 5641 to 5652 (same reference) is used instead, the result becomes 5646.59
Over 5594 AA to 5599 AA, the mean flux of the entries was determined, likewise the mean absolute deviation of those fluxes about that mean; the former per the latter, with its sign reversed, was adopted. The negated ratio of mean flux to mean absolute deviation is -33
